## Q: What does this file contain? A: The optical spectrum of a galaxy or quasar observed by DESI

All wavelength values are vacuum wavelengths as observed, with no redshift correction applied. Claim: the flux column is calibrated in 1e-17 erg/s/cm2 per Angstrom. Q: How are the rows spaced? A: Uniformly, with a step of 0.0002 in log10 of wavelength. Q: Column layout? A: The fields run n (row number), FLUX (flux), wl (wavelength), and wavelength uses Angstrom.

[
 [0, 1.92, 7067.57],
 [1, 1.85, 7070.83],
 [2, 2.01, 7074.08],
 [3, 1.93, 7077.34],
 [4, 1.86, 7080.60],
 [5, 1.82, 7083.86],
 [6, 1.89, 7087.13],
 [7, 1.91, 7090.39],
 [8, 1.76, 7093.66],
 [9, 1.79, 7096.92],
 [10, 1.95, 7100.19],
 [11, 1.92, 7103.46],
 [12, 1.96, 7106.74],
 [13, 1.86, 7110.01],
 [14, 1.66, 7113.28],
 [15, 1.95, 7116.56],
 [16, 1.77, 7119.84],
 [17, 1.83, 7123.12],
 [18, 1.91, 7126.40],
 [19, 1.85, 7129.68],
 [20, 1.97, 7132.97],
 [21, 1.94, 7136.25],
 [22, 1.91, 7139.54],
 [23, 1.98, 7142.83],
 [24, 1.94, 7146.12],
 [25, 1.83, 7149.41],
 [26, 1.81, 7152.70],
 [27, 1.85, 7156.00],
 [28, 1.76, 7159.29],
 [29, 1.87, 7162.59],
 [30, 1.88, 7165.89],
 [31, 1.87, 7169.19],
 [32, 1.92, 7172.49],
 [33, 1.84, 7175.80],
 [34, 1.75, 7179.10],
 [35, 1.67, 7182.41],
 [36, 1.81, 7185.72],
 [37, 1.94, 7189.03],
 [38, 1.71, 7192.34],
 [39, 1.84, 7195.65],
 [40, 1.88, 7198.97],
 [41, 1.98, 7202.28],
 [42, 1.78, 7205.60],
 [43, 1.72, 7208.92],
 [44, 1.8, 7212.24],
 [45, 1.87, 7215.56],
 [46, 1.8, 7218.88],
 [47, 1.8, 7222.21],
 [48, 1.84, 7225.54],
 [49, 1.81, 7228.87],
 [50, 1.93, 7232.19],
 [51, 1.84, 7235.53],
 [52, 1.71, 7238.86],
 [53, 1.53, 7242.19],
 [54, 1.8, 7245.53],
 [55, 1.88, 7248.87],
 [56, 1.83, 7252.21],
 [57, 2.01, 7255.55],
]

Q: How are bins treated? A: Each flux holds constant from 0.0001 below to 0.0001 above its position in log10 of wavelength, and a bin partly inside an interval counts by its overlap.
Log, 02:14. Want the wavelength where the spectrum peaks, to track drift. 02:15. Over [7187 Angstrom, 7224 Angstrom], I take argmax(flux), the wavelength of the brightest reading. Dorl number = 7202.28 Angstrom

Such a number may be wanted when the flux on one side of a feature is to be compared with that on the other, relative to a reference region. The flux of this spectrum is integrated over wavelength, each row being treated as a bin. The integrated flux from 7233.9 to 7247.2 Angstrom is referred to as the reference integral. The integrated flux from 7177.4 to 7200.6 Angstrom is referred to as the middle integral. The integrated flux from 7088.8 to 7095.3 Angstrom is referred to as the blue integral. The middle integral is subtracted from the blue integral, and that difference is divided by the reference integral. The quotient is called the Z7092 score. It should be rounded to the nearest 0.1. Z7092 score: -1.3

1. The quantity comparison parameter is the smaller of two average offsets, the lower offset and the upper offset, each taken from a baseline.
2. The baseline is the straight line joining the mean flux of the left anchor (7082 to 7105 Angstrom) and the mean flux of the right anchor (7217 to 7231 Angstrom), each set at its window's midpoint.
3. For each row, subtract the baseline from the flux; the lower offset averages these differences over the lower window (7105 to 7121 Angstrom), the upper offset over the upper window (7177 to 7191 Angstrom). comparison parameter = -0.04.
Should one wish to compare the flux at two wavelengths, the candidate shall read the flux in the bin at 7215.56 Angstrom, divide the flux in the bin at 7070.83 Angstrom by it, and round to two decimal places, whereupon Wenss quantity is 0.99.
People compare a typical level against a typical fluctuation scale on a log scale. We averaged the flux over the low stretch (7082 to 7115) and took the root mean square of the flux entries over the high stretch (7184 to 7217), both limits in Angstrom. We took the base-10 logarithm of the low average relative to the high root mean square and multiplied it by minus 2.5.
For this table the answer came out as -0.01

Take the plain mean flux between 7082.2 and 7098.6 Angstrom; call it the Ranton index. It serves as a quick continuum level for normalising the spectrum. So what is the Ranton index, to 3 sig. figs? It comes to 1.83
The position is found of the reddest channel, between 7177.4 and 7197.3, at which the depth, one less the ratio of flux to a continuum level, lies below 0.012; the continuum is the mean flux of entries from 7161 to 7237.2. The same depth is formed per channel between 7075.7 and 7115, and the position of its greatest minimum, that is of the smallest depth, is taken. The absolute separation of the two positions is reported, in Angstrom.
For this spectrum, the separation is 88.9 Angstrom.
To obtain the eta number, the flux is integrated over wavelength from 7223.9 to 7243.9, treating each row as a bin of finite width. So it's 35.5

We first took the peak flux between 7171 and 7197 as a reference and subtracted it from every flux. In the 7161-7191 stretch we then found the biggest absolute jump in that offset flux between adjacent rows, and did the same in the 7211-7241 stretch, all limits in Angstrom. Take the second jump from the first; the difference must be 0.010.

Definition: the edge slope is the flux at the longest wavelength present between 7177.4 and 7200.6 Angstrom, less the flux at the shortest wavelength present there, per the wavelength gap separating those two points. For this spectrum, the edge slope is 0.0065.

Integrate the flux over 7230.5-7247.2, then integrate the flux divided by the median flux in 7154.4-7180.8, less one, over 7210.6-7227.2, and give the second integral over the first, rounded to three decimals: -0.012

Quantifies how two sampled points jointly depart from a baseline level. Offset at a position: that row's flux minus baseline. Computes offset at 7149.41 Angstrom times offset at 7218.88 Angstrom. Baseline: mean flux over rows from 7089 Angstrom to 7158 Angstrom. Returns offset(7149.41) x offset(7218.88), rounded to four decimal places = 0.0032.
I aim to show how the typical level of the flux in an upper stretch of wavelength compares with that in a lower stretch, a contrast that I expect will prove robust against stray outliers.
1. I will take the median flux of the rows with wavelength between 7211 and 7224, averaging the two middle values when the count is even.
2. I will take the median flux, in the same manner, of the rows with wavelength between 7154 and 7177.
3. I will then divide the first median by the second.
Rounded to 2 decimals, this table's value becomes 0.96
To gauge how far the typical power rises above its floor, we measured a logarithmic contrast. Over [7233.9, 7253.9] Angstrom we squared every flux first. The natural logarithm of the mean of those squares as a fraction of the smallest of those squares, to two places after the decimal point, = 0.29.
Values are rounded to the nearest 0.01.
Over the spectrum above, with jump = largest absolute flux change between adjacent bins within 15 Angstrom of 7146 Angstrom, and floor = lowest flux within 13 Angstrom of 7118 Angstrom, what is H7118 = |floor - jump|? 1.55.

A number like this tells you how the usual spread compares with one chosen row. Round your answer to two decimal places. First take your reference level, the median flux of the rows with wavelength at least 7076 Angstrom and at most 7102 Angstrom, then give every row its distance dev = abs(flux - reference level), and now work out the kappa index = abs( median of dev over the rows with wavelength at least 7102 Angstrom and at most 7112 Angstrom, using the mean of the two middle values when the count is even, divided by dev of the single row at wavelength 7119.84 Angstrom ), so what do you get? 0.43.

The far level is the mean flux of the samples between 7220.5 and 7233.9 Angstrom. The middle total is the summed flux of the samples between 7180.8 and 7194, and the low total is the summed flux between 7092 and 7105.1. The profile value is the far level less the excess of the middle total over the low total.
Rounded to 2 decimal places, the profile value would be 2.13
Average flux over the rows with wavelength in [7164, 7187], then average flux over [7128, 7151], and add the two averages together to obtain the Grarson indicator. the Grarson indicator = 3.74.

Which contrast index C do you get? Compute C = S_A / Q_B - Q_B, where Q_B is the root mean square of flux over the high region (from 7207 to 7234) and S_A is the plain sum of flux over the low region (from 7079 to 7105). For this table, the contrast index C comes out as 6.35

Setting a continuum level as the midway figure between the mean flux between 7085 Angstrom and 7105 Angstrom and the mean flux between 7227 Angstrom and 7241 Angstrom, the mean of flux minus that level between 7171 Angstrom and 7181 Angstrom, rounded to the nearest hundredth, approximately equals -0.01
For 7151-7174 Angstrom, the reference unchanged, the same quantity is 0.01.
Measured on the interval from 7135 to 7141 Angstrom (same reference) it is 0.08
